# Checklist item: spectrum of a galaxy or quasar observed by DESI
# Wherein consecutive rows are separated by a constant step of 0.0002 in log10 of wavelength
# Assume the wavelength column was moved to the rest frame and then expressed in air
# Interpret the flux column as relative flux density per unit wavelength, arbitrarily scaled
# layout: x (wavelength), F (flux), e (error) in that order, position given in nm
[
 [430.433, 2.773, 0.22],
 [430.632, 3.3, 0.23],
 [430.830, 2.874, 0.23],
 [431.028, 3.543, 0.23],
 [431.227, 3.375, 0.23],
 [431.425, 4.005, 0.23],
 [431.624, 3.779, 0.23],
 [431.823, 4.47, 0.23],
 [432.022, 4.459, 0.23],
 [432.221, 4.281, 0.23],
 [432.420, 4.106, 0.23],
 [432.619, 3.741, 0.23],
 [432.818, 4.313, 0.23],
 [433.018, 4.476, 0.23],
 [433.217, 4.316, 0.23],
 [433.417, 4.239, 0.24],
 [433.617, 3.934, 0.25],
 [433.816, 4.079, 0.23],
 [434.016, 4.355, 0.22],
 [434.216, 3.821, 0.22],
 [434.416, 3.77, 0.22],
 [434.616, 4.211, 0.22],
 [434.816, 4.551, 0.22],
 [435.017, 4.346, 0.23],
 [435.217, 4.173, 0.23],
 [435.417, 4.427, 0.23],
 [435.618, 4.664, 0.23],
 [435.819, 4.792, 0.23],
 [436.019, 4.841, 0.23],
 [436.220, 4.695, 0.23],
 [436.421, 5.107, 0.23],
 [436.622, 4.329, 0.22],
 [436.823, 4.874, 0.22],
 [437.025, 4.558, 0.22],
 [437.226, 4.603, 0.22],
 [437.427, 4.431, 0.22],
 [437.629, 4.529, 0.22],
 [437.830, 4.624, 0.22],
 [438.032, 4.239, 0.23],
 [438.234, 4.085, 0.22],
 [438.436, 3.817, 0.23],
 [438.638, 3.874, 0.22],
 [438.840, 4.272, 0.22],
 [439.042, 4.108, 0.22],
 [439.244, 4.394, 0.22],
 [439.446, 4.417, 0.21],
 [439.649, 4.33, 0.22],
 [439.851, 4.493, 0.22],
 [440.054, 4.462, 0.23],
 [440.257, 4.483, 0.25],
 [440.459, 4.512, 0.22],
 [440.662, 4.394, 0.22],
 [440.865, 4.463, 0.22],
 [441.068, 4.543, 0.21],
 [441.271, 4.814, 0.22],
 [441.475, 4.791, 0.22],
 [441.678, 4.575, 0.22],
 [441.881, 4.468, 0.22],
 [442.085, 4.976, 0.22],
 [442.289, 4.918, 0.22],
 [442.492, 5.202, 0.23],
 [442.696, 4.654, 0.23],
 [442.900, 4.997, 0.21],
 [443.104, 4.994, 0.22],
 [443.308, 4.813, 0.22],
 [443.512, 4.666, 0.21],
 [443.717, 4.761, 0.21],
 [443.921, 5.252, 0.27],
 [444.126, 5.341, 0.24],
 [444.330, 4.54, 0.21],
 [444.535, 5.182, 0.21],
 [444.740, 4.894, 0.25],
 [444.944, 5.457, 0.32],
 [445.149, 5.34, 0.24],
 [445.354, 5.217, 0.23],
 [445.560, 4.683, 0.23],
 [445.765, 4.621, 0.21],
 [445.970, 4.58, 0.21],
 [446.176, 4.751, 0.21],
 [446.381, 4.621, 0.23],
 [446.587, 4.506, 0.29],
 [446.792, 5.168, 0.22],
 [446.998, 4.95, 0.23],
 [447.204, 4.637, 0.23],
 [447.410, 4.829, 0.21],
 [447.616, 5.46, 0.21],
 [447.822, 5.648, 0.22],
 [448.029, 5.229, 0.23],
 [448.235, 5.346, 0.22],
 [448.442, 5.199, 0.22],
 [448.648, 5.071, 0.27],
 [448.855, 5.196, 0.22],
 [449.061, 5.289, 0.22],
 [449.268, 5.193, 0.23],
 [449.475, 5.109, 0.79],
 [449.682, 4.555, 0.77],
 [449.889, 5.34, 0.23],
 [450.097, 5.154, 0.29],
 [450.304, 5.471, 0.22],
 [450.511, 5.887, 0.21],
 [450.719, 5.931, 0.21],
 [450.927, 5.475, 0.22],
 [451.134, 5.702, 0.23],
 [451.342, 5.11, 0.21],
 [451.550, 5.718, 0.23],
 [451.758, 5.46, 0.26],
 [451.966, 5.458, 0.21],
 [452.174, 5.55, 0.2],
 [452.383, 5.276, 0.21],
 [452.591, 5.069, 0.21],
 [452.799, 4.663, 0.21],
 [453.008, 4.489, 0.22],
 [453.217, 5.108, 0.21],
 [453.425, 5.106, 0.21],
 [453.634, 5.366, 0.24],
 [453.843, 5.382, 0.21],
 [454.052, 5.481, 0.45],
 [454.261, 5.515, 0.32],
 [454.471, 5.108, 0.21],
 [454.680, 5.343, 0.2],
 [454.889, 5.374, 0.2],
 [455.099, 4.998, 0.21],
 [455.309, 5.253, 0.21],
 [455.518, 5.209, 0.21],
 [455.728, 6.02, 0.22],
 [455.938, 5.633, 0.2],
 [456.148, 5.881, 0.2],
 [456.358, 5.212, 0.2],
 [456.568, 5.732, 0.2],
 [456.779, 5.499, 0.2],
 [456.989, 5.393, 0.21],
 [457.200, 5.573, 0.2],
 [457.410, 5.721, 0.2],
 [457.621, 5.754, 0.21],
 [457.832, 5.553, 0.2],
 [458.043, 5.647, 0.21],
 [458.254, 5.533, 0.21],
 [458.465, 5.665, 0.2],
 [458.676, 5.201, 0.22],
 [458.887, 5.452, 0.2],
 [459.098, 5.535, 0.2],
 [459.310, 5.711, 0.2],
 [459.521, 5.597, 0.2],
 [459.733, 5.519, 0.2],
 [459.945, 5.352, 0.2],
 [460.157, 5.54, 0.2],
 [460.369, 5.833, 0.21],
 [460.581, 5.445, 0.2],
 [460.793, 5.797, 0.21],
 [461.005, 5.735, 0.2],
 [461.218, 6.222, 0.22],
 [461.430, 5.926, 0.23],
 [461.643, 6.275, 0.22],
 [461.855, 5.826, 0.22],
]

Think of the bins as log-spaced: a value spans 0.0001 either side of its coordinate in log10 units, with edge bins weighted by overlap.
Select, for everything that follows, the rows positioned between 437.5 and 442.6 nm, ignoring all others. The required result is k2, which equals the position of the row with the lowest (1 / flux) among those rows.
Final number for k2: 442.492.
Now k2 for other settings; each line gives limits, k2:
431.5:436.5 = 436.421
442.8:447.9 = 447.822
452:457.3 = 455.728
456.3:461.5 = 461.218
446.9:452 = 450.719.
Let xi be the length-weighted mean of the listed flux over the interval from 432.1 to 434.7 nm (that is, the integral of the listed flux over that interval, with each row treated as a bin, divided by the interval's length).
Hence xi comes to 4.1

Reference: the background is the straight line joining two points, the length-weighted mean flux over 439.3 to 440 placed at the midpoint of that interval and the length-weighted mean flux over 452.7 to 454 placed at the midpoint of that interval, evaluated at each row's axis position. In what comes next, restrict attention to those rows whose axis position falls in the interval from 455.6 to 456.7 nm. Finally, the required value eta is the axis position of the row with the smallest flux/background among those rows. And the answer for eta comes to 456.358 nm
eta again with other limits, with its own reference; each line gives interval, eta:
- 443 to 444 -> 443.512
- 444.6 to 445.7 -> 445.560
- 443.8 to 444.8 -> 444.330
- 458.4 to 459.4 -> 458.676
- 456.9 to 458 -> 456.989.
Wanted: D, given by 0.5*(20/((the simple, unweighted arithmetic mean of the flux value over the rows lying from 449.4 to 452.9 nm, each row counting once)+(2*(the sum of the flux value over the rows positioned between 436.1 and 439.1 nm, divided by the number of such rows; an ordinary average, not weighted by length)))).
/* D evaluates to 0.71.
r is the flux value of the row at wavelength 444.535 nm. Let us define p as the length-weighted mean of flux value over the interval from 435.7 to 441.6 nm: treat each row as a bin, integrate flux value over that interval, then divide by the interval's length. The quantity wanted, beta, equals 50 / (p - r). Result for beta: -71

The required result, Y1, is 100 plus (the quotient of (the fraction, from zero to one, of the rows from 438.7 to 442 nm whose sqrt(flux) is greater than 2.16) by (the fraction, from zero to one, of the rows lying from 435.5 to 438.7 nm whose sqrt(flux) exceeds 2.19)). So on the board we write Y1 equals 101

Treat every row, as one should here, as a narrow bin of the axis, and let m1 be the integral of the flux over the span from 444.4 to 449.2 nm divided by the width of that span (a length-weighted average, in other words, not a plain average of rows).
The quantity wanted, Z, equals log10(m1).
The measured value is 0.70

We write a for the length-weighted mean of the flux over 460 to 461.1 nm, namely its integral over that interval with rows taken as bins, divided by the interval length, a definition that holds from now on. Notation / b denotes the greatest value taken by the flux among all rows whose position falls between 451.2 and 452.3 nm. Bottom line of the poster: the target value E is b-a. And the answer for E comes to 0.1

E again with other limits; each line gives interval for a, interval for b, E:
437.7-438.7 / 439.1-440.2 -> 0.3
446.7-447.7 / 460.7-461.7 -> 1.3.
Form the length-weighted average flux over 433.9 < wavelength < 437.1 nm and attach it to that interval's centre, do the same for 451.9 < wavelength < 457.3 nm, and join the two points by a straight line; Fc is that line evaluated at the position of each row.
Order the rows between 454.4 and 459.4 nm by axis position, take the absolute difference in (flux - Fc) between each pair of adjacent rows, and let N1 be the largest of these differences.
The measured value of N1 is 0.801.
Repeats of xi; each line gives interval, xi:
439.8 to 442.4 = 4.6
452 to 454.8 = 5.2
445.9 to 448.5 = 5.0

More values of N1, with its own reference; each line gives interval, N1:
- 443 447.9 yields 0.810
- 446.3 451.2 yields 0.776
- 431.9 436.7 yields 0.787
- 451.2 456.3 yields 0.801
